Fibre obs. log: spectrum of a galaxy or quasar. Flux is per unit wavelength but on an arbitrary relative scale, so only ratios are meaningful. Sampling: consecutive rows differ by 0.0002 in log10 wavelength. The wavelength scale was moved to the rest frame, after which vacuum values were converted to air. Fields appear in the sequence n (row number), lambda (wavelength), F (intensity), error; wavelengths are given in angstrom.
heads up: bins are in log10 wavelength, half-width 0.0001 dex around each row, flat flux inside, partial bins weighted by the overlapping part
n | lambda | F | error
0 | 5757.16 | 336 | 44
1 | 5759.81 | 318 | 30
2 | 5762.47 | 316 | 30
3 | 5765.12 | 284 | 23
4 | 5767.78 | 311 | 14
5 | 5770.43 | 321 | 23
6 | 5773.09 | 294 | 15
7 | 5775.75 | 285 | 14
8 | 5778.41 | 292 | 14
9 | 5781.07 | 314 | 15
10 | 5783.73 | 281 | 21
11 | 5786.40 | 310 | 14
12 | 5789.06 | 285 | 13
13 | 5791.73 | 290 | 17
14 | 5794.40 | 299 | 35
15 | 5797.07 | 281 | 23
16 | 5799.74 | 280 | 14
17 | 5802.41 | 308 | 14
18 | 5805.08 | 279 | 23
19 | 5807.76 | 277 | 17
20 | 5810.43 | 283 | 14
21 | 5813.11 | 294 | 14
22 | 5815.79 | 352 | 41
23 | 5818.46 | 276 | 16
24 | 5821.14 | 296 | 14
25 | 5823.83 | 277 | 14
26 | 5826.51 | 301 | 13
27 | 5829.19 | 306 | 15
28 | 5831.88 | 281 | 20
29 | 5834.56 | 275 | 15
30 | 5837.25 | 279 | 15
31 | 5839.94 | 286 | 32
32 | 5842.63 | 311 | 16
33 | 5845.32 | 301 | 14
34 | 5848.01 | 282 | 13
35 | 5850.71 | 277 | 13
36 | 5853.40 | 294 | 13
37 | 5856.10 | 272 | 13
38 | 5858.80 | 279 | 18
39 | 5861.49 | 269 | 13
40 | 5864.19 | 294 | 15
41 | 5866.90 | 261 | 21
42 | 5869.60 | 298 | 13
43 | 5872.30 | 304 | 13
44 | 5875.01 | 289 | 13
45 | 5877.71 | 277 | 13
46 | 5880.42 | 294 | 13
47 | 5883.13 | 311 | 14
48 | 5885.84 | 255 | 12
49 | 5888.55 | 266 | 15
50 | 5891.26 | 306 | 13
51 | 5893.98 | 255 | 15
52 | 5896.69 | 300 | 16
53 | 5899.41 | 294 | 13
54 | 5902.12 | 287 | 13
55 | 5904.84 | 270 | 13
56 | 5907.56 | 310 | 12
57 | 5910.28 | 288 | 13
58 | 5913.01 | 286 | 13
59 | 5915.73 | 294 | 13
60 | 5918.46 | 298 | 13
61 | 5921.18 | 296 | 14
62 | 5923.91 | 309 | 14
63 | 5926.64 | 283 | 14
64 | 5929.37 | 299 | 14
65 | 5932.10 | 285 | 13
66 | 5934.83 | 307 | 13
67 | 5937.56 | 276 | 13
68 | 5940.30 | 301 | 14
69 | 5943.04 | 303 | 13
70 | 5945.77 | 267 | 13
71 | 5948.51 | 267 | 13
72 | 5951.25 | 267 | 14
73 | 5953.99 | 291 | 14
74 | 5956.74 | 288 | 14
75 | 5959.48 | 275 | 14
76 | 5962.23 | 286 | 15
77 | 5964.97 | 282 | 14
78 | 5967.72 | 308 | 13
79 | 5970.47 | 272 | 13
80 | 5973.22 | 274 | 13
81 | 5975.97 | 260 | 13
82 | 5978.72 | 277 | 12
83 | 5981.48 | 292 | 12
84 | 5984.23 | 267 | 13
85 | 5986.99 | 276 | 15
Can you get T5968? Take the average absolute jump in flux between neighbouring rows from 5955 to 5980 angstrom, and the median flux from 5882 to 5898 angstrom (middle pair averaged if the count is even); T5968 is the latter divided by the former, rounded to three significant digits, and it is 18.4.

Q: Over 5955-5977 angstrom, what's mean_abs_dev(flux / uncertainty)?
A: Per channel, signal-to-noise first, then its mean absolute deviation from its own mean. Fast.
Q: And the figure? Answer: 0.9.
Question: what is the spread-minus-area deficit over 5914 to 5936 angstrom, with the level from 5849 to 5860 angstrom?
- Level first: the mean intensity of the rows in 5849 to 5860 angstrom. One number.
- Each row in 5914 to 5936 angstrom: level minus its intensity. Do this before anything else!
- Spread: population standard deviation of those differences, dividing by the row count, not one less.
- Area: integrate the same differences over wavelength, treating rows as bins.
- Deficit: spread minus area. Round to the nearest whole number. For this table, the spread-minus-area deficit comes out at 355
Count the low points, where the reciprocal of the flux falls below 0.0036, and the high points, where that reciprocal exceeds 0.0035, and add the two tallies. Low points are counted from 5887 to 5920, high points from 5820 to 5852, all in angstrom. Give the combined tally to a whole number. 15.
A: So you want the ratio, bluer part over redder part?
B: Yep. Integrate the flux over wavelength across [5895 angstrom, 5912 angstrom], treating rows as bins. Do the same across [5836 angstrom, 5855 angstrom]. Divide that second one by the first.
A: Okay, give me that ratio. 1.1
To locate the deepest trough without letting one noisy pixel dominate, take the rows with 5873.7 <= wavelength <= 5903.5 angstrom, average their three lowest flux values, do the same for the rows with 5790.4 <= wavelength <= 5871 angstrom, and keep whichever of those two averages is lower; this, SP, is 259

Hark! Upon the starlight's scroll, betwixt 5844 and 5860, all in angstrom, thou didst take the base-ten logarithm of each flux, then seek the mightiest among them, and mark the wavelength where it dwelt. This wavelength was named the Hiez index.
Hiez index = 5845.32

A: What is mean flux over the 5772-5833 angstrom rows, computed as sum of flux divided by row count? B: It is 293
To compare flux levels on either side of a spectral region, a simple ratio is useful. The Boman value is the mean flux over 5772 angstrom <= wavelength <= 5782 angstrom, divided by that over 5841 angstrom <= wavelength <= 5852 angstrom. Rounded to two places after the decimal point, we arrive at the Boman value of 1.01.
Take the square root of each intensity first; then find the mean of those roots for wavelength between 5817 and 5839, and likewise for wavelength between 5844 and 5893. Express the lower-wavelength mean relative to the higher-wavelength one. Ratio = 1.00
